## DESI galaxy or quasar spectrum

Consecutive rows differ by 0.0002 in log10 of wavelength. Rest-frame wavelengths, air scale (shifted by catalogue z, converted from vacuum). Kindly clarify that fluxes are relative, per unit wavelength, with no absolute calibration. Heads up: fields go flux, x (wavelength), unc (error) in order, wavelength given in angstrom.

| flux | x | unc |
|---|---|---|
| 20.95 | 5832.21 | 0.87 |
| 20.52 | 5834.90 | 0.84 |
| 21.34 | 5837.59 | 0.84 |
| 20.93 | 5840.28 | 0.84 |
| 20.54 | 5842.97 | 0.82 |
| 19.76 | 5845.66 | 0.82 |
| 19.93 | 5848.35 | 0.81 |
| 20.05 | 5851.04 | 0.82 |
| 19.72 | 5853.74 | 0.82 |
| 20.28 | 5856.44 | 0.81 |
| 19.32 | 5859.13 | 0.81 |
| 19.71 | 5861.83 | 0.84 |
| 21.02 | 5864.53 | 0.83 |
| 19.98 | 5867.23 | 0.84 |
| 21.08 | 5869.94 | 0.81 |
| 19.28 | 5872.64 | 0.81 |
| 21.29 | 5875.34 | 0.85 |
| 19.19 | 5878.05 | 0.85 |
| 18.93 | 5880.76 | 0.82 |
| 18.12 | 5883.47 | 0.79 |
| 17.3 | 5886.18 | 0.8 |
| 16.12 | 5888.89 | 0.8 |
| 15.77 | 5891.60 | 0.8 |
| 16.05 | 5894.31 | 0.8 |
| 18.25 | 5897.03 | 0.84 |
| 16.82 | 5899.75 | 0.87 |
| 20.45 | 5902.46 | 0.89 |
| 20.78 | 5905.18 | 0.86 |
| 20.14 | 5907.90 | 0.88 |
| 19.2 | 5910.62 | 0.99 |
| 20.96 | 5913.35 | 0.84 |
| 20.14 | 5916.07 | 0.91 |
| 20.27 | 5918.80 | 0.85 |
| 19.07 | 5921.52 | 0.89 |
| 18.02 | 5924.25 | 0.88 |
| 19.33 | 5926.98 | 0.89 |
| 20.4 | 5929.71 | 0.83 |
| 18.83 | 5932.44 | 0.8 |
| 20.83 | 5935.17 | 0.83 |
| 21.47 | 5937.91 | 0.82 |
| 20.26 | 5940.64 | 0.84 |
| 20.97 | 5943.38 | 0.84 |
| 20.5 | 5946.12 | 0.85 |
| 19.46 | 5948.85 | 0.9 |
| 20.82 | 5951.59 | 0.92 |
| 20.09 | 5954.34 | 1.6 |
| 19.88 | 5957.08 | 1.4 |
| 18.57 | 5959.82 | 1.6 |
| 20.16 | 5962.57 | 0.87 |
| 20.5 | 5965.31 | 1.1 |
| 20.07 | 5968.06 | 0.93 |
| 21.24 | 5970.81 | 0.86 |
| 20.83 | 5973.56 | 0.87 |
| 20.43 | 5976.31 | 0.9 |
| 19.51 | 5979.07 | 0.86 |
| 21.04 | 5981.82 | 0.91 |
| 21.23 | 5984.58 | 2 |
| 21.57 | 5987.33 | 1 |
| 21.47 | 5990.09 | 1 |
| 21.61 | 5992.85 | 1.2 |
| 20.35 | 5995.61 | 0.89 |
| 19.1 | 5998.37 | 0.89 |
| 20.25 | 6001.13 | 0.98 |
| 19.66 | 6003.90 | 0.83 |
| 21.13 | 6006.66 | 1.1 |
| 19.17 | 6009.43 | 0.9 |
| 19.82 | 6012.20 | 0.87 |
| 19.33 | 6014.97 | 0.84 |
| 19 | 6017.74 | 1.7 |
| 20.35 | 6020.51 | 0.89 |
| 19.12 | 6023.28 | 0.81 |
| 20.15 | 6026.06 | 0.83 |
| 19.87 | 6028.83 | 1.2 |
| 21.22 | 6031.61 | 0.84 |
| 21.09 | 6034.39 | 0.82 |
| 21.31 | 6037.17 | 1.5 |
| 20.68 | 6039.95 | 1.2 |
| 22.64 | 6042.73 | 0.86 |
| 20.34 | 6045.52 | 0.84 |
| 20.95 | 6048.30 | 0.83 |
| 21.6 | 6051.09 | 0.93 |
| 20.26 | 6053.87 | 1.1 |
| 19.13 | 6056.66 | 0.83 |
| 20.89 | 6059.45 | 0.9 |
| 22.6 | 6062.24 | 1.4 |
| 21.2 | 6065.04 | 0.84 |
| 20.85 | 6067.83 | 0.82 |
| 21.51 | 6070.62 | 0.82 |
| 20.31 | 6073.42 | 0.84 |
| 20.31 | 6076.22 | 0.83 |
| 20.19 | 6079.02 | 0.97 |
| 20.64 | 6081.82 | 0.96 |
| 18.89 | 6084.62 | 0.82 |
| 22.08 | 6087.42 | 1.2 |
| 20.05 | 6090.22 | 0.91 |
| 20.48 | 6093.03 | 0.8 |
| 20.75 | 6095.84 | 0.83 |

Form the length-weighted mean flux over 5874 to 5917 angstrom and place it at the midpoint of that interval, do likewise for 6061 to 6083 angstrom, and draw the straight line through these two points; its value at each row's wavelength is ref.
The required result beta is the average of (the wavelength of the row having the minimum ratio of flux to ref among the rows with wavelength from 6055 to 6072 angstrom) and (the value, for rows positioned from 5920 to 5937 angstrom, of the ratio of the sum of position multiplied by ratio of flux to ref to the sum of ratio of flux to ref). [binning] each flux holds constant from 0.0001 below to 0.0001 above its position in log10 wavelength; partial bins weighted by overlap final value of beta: 5992.6 angstrom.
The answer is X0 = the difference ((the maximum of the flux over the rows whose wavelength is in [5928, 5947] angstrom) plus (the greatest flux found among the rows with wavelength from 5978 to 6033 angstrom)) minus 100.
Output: -56.9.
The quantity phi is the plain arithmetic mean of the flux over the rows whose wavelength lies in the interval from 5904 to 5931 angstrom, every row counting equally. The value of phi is 19.8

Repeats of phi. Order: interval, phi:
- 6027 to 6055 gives 21.0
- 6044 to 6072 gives 20.9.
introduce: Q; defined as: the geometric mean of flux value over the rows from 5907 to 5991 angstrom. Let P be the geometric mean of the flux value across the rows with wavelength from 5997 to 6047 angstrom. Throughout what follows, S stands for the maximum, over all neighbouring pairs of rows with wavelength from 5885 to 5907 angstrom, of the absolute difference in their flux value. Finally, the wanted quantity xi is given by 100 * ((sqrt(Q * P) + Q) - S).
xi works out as 3680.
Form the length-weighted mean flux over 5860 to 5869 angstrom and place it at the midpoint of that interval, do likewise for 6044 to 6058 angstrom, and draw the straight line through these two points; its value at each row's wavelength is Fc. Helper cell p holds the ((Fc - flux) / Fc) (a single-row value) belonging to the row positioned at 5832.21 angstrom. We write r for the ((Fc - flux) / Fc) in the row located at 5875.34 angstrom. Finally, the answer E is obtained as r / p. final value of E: 1.35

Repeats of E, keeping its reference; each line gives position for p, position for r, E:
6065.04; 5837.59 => 1.70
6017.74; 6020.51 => 0.06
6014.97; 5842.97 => -0.33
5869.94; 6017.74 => -1.64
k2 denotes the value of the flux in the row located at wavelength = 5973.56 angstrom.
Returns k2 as 20.83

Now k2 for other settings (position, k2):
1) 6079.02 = 20.19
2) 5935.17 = 20.83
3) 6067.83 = 20.85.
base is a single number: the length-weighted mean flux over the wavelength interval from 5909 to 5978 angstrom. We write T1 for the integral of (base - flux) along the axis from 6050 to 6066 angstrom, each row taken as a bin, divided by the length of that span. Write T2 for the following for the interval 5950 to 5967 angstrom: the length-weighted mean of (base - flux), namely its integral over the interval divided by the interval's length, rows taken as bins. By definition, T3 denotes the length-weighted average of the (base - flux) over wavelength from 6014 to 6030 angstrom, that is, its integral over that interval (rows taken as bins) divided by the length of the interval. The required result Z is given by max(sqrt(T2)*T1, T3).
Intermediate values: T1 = -0.84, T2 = 0.09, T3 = 0.45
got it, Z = 0.45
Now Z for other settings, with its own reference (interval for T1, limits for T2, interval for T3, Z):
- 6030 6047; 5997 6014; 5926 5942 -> -0.12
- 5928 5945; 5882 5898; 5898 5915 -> 0.39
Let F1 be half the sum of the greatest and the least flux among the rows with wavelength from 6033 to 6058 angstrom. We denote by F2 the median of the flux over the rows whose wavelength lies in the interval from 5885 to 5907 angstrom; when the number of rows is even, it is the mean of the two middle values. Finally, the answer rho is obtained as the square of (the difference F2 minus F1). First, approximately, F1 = 20.9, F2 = 17.1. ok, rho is 15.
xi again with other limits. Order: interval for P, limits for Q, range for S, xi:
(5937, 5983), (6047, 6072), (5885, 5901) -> 3943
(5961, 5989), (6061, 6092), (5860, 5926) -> 3784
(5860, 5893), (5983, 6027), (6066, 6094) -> 3653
